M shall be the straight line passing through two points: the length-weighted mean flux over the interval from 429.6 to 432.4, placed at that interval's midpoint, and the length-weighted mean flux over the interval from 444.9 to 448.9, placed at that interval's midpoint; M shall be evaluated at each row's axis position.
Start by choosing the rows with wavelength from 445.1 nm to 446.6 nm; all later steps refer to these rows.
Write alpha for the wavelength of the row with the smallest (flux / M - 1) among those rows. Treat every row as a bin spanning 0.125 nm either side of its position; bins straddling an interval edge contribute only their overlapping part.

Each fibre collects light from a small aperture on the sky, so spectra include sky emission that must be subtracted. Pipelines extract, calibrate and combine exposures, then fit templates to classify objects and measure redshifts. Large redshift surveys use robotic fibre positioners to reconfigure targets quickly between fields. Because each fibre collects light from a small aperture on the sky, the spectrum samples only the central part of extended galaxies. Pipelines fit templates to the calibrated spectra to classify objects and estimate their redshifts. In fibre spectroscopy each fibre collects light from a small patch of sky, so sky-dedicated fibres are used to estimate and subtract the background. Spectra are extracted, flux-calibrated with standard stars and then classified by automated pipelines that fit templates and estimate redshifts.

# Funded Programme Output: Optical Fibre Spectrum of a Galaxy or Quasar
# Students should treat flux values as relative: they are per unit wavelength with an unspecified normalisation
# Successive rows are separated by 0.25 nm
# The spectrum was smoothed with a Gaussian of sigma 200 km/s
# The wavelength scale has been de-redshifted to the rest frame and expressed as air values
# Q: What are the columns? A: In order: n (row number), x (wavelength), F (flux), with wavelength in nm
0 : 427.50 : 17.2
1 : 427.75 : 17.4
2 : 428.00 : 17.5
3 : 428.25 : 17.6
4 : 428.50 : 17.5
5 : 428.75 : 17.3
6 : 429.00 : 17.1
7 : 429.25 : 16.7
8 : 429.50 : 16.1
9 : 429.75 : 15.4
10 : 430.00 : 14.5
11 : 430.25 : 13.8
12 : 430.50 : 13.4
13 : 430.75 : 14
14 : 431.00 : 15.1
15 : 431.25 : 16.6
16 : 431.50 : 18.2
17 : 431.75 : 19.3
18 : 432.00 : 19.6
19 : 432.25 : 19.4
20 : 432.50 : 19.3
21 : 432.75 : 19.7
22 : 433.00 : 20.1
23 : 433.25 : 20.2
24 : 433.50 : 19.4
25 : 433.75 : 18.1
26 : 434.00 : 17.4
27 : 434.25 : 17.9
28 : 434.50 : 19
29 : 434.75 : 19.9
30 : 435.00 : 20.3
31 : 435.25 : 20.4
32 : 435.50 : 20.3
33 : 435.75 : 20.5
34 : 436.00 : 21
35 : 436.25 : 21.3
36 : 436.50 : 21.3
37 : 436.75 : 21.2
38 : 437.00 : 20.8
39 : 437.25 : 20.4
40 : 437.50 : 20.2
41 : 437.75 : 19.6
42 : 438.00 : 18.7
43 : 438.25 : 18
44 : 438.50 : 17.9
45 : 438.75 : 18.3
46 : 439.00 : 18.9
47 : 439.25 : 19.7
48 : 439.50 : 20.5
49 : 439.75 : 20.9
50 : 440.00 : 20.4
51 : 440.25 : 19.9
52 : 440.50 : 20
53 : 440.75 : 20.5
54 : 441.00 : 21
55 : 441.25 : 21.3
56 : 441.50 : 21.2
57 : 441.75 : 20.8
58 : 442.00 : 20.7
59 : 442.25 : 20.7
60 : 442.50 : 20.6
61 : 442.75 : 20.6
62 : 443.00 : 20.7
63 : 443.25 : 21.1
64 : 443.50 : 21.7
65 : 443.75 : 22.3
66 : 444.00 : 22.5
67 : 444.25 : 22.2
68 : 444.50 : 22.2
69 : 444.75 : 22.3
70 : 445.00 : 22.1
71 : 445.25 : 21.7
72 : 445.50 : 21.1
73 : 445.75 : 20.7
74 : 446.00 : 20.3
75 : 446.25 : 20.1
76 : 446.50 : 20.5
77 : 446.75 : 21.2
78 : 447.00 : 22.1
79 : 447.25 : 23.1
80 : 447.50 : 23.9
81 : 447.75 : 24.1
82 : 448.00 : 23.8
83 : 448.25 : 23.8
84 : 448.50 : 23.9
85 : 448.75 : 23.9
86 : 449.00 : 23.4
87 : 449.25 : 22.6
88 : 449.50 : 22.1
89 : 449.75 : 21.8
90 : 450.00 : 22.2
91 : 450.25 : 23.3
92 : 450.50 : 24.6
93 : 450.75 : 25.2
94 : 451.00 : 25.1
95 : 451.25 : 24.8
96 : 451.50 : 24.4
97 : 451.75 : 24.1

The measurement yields 446.25 nm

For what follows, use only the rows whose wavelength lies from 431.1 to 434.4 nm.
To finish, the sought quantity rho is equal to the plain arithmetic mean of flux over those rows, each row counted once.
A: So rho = 18.9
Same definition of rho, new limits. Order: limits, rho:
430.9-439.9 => 19.4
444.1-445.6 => 21.9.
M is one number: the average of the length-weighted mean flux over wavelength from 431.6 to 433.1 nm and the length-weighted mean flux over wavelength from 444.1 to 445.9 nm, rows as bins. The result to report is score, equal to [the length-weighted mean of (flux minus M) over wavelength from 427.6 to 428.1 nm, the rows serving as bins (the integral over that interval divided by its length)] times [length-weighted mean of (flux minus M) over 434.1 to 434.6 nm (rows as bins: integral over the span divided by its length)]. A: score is 7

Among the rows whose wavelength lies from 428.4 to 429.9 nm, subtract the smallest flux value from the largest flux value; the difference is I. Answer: 2.1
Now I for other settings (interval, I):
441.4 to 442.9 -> 0.6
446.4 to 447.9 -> 3.6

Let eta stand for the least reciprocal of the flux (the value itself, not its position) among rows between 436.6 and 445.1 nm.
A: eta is 0.0444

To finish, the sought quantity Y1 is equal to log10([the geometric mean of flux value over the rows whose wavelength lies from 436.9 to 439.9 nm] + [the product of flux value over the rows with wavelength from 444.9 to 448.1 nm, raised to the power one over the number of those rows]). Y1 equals 1.62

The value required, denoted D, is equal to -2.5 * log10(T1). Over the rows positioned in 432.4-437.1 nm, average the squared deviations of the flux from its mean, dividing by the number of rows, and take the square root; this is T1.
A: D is -0.1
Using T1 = 1.12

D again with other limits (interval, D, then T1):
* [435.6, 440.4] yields -0.1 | 1.09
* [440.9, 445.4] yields 0.4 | 0.67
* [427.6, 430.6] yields -0.4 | 1.48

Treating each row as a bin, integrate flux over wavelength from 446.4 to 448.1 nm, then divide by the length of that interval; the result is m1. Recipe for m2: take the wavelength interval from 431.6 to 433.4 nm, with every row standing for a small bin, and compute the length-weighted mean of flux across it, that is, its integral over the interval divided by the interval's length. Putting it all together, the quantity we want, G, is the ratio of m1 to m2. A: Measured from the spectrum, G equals 1.2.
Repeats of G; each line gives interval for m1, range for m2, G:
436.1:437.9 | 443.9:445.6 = 0.9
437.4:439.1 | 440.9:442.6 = 0.9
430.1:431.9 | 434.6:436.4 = 0.8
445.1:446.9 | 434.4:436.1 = 1.0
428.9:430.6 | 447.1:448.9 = 0.6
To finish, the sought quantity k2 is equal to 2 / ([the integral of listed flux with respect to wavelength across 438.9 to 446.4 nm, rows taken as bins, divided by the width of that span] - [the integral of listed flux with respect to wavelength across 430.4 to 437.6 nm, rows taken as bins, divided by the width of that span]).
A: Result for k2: 1.1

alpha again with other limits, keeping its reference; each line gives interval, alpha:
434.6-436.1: 434.75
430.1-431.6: 430.50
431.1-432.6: 431.25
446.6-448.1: 446.75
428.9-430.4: 430.25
